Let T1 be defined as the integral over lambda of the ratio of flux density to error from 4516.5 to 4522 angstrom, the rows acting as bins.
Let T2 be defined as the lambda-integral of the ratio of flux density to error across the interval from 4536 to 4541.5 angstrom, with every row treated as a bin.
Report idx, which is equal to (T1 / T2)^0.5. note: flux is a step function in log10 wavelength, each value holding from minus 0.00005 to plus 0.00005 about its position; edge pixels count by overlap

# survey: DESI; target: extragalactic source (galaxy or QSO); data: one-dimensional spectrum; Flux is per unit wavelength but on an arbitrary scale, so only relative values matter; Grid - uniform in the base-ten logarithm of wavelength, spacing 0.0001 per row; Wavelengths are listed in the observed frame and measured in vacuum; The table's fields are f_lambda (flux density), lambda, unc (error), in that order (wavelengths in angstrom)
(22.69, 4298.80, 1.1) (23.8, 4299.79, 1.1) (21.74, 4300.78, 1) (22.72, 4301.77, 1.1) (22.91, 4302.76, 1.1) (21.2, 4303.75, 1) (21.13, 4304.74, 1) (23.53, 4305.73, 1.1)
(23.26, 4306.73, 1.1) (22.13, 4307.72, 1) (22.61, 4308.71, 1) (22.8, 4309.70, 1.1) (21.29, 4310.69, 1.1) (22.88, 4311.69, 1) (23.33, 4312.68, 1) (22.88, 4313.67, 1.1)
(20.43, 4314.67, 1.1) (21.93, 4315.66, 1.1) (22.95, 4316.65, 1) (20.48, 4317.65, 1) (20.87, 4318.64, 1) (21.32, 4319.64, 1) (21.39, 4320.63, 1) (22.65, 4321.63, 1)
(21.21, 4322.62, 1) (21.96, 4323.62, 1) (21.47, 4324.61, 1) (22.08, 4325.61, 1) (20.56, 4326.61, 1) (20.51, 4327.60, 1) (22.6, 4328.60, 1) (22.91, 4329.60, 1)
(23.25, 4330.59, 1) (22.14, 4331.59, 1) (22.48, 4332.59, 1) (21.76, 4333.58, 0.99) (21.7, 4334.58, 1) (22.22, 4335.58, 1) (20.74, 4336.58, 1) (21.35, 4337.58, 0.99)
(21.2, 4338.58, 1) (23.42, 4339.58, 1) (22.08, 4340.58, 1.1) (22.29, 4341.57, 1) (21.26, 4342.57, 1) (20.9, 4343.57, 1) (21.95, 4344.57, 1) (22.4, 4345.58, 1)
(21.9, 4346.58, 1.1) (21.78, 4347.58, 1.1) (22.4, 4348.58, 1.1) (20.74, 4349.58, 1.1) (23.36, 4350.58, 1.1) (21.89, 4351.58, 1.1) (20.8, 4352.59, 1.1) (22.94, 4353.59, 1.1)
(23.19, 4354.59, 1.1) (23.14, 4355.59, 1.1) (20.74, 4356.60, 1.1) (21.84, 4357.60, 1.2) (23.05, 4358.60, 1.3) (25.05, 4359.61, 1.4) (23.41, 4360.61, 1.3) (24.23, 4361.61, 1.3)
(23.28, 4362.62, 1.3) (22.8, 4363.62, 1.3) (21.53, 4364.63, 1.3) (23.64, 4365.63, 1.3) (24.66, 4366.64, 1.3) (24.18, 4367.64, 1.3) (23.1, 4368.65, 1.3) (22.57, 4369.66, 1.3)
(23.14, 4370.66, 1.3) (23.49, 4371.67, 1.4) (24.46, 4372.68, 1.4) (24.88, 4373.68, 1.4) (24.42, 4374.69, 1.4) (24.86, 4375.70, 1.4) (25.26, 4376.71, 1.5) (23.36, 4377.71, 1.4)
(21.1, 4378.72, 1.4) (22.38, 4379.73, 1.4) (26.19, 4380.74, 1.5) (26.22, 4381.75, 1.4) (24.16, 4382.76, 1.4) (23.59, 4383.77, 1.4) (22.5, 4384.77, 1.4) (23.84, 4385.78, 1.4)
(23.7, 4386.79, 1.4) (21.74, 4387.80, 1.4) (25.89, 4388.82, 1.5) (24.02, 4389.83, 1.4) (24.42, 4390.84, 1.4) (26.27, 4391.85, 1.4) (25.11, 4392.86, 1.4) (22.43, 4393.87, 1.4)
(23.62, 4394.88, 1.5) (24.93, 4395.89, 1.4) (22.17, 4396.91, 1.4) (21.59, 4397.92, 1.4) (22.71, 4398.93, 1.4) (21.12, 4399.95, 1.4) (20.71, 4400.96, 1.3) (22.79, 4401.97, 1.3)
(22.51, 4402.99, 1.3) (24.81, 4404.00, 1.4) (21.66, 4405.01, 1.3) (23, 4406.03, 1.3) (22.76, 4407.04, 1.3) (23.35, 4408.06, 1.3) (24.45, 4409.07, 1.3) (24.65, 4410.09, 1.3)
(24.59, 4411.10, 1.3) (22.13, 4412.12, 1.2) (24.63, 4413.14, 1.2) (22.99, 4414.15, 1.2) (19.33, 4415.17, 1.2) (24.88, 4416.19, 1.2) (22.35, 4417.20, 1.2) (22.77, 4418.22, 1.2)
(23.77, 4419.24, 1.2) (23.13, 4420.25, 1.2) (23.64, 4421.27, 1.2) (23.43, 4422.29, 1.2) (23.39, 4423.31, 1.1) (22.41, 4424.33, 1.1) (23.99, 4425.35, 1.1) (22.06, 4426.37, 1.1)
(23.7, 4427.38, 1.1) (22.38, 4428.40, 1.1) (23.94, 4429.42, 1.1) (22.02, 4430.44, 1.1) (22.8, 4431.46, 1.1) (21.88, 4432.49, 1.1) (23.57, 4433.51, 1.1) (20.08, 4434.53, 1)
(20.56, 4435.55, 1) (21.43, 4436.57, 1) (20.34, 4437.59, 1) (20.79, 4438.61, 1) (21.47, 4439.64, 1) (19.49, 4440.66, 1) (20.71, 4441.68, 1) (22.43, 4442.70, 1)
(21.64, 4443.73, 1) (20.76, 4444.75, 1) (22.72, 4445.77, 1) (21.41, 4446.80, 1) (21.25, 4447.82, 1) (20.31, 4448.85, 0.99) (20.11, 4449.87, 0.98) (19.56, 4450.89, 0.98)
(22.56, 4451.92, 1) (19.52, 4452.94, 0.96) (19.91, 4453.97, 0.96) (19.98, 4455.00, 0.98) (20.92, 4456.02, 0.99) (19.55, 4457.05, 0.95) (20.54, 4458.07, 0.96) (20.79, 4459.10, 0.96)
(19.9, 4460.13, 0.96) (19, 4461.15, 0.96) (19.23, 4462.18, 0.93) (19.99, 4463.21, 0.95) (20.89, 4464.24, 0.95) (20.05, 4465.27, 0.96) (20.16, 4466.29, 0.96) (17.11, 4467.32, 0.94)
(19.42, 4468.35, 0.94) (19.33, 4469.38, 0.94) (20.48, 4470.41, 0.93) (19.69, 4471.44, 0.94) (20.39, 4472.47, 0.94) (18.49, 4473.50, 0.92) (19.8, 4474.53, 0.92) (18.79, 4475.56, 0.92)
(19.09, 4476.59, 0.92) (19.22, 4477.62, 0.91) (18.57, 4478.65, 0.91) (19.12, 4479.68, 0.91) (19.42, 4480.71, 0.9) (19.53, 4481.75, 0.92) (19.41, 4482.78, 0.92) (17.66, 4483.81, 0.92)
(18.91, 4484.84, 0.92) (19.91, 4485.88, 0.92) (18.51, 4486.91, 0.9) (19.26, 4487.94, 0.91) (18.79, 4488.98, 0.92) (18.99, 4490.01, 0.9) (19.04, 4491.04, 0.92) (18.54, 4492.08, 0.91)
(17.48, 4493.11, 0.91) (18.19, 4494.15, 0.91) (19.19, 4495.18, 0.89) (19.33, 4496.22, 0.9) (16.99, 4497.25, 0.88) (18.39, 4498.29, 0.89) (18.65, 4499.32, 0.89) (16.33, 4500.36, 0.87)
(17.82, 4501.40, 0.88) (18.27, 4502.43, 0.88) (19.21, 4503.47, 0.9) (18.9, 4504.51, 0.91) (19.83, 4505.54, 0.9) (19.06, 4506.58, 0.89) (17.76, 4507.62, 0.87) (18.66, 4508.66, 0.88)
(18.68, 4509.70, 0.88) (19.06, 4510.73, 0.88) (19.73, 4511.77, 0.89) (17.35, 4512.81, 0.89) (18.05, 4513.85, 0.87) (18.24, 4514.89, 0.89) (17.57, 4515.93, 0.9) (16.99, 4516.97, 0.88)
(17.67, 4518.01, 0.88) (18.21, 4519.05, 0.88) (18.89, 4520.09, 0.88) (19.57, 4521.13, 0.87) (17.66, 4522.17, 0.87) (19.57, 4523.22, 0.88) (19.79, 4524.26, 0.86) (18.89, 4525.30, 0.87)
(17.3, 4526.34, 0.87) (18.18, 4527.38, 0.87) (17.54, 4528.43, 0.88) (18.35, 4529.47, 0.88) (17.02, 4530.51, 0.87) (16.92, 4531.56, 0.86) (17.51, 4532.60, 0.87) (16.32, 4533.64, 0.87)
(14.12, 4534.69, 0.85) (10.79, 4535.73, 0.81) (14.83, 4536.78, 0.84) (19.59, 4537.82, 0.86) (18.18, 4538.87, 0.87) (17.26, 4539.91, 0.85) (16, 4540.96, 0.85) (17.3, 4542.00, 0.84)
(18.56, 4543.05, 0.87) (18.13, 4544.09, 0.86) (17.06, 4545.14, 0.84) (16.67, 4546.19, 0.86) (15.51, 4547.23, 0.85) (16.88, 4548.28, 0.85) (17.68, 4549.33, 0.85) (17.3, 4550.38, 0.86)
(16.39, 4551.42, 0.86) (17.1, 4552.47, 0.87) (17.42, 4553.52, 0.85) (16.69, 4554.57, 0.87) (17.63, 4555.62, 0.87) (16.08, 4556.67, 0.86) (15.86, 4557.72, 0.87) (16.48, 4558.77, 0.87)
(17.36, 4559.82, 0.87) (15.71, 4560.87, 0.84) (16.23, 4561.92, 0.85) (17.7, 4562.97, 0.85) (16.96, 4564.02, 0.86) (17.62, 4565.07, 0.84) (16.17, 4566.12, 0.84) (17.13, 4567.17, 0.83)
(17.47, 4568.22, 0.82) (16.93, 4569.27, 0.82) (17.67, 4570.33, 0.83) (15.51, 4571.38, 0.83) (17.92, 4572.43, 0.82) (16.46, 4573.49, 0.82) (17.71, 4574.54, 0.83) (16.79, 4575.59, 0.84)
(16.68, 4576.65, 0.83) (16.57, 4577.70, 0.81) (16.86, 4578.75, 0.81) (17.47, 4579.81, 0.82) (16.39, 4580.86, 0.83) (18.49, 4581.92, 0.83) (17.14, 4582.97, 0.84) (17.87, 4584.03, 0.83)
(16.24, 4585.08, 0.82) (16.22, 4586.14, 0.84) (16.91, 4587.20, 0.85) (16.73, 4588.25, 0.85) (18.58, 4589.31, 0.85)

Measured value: 1.03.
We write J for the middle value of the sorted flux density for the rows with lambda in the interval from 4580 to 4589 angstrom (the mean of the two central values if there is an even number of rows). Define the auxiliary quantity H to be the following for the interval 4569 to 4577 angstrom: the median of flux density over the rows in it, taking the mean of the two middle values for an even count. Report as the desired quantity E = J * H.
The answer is 284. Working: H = 17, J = 16.8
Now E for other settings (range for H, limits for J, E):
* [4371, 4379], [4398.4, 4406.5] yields 553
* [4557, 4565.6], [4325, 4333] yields 373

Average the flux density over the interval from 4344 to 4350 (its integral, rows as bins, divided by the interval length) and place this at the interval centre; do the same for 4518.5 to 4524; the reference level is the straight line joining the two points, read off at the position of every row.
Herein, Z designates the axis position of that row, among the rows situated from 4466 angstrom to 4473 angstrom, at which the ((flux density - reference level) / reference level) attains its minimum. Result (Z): 4467.32 angstrom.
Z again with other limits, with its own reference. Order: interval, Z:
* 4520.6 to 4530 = 4526.34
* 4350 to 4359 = 4352.59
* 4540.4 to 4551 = 4547.23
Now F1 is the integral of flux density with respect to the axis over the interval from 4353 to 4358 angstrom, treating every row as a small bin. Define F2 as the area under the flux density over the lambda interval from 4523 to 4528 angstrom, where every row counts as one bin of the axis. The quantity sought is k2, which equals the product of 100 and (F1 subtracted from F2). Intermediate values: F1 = 112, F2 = 93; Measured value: -1847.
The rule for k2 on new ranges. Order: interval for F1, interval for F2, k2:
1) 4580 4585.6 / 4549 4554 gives -1084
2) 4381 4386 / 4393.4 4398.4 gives -628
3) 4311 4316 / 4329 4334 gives 153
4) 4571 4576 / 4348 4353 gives 2460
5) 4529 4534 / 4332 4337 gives 2274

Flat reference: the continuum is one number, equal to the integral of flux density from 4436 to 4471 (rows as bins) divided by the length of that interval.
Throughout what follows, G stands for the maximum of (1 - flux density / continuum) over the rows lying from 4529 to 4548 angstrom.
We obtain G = 0.47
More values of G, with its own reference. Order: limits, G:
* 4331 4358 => -0.02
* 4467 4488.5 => 0.16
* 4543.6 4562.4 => 0.24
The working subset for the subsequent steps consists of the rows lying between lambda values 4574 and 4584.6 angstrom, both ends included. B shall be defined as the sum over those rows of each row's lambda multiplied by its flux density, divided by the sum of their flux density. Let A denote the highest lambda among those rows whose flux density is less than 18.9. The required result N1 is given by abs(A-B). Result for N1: 4.7 angstrom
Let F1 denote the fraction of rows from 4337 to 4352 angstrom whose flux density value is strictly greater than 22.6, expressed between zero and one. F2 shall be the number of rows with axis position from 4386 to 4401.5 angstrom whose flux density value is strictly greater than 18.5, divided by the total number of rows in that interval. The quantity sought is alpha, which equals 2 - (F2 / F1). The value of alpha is -5.5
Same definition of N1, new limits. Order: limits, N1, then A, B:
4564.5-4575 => 4.7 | 4574.54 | 4569.8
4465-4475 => 3.6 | 4473.50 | 4469.9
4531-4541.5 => 4.6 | 4540.96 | 4536.3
